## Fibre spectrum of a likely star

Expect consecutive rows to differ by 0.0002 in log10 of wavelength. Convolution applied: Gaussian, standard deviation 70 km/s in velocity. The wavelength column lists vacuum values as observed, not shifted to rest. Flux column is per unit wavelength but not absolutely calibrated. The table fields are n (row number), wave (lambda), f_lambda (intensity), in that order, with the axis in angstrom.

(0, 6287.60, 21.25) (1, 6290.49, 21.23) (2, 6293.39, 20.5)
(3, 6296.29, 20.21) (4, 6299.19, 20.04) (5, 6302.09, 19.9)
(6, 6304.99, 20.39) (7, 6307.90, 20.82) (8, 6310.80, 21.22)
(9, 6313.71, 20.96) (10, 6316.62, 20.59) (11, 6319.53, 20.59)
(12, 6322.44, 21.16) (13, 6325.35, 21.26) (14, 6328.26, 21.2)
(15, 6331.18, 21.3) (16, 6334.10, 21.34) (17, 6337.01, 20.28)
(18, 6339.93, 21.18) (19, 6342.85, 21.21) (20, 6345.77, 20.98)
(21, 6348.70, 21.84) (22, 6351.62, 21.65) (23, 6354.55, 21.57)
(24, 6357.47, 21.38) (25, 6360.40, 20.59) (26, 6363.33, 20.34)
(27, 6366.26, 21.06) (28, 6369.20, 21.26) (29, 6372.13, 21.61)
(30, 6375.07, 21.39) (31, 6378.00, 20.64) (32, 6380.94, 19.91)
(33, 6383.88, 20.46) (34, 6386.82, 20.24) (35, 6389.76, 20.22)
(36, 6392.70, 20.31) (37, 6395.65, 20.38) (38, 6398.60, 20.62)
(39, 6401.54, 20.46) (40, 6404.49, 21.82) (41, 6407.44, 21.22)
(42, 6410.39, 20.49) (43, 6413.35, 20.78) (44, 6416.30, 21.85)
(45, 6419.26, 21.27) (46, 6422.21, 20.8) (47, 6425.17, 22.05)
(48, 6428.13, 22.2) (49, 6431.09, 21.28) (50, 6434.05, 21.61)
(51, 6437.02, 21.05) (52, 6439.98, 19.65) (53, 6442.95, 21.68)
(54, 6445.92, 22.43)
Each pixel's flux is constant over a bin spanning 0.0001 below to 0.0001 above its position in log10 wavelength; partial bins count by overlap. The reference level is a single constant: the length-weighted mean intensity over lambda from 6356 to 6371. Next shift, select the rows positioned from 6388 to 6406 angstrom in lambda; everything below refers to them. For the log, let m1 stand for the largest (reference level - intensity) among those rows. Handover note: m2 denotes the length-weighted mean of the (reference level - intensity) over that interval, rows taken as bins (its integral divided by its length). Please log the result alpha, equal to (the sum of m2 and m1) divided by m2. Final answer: 3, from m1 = 0.7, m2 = 0.3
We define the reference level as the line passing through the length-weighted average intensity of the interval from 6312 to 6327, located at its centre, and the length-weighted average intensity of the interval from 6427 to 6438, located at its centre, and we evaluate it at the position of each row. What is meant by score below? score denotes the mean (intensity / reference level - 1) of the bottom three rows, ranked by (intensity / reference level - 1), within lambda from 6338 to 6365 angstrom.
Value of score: -0.023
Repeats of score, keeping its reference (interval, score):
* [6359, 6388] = -0.050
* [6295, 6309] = -0.037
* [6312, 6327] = -0.009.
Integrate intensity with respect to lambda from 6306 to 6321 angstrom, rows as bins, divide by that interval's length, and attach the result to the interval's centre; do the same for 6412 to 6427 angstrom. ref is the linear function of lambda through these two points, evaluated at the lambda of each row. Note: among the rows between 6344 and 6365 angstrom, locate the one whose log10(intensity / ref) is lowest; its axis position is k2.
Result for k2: 6363.33 angstrom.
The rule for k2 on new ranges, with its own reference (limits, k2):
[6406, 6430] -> 6410.39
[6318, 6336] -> 6319.53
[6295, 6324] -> 6302.09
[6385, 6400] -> 6389.76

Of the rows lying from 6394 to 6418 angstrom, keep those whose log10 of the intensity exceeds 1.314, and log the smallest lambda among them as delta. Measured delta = 6398.60 angstrom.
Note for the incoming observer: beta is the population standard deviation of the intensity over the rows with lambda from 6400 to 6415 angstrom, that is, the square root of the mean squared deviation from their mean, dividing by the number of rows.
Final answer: 0.51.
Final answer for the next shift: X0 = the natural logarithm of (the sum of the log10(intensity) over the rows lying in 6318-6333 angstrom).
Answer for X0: 1.890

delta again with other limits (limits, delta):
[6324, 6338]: 6325.35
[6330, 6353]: 6331.18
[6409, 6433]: 6413.35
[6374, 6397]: 6375.07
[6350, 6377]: 6351.62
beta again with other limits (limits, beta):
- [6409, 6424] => 0.48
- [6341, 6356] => 0.31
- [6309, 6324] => 0.27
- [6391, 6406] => 0.56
